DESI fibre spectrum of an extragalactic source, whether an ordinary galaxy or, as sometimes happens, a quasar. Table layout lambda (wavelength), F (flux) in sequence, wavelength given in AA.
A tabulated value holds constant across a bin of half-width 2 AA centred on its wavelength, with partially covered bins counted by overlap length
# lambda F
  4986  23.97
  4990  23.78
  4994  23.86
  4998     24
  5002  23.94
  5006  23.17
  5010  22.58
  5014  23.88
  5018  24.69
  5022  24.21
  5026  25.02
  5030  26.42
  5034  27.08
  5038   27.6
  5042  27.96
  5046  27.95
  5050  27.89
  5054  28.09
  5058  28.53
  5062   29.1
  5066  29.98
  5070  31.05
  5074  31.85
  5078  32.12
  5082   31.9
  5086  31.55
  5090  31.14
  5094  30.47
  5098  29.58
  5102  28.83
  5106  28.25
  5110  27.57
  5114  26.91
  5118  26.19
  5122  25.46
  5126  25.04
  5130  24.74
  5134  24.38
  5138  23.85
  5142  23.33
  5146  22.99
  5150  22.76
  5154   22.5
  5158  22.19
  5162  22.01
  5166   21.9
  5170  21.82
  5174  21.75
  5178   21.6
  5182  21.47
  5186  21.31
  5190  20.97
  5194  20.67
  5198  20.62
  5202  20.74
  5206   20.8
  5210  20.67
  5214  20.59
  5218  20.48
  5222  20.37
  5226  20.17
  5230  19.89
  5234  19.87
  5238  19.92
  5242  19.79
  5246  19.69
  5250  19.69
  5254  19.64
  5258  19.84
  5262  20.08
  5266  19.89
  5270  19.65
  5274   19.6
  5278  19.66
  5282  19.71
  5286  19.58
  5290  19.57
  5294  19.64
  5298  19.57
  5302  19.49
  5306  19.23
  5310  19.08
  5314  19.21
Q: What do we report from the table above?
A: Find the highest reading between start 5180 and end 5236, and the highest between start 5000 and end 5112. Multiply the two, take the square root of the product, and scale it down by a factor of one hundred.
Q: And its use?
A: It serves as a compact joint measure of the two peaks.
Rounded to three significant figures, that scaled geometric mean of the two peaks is 0.263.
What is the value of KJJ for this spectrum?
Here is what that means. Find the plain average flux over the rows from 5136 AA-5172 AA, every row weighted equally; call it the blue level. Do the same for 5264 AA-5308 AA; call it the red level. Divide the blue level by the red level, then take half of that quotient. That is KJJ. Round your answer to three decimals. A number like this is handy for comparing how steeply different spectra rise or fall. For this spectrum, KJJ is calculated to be 0.576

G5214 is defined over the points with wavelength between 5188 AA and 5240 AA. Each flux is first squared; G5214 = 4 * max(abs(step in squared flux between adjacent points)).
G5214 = 50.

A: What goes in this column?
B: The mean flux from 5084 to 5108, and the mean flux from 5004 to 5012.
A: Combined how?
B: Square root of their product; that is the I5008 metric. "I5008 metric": 26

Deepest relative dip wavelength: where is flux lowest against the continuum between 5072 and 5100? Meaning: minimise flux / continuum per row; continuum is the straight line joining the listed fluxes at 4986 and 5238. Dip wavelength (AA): 5098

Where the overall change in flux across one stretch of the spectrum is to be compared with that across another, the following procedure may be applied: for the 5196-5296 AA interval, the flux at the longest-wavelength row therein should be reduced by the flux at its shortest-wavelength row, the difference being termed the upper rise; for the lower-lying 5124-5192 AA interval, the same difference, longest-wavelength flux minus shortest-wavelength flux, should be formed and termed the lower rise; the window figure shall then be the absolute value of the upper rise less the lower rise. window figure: 3.1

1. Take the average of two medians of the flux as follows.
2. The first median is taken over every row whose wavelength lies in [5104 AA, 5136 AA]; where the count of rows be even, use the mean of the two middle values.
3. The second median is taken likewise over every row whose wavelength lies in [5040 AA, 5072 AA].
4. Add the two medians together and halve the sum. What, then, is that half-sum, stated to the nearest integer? 27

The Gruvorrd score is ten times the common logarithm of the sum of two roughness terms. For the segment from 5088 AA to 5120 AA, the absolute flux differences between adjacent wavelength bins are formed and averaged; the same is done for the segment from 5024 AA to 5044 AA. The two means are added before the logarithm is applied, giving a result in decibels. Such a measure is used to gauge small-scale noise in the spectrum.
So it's 1.6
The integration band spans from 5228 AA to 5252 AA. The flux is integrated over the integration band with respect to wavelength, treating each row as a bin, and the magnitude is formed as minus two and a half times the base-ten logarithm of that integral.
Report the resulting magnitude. -6.69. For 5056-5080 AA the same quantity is -7.16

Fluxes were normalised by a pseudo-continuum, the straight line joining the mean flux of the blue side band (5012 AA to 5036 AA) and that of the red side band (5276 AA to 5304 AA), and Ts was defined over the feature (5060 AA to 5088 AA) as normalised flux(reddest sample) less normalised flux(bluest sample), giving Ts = 0.13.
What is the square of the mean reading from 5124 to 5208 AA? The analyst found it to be 495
